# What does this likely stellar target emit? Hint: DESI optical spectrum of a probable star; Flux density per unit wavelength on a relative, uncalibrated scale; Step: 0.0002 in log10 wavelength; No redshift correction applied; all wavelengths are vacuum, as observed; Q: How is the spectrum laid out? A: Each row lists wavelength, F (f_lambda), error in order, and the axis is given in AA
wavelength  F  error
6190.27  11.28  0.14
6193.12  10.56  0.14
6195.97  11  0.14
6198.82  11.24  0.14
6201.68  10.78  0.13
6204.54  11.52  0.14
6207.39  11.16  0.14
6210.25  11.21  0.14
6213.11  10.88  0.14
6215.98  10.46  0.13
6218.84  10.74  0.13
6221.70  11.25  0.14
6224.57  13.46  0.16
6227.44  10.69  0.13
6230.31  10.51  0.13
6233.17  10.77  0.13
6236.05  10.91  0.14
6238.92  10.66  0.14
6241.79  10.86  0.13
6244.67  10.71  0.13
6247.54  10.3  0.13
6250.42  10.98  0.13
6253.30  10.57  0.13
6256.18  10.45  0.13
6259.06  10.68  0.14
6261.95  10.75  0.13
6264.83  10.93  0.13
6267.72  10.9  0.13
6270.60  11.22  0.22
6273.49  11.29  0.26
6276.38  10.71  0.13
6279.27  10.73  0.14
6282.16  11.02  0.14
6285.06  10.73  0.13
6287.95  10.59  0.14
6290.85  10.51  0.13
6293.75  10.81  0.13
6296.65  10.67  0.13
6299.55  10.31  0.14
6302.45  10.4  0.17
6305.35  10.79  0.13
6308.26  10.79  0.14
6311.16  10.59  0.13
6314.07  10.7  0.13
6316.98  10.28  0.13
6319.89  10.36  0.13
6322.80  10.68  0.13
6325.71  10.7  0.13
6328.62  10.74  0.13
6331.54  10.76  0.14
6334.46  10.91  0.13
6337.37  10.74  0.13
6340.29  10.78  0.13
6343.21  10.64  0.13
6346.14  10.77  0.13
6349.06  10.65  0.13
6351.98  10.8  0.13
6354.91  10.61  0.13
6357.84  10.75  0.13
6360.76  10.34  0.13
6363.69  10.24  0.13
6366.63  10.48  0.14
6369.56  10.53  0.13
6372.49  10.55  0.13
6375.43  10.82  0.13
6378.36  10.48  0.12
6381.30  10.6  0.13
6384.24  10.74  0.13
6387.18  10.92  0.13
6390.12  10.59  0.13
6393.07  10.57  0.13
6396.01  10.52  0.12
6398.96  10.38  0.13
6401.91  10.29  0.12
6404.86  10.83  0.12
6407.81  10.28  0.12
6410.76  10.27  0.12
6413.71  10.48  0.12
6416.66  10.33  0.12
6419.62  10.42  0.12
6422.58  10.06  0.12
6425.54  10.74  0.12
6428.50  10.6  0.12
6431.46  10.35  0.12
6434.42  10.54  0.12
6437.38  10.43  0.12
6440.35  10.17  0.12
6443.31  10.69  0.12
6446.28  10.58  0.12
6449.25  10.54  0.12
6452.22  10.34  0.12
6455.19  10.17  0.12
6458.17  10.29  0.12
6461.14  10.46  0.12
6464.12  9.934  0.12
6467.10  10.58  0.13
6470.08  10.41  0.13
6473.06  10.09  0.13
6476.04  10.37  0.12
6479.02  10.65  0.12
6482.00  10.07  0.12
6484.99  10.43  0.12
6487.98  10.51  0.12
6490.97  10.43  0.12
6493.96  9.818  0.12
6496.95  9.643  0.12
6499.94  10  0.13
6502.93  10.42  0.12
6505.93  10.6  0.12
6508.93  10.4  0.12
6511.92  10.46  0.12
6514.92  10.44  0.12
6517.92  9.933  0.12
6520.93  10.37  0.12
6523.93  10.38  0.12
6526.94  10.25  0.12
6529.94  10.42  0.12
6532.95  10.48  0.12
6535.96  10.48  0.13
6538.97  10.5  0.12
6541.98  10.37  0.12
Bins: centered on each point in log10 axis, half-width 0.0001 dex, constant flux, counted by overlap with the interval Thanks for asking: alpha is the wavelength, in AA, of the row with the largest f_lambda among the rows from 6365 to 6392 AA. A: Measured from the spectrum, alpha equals 6387.18 AA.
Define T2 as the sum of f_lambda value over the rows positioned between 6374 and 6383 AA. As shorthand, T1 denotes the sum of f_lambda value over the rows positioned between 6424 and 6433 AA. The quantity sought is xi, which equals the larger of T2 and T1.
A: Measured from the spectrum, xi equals 31.9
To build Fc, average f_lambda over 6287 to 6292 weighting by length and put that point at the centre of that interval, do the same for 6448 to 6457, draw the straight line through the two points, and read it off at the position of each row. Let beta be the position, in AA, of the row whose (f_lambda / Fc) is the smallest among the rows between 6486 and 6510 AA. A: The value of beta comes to 6496.95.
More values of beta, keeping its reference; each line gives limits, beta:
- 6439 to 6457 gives 6440.35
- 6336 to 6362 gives 6360.76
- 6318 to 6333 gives 6319.89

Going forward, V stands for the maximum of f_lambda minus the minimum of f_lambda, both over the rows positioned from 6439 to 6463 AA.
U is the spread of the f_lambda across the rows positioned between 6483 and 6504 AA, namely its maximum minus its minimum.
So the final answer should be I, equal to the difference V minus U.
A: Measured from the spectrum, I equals -0.3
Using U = 0.87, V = 0.52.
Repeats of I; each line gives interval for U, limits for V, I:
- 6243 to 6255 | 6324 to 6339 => -0.5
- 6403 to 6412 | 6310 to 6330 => -0.1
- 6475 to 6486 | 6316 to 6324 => -0.2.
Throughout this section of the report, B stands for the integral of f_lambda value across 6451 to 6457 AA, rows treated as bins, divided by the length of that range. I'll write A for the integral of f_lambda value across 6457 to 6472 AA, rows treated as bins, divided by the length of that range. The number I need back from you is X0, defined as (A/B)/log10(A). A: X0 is 0.99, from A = 10.3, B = 10.25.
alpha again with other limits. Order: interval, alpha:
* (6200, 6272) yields 6224.57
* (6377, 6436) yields 6387.18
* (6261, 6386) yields 6273.49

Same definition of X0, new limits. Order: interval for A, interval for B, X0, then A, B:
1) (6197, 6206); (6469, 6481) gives 1.03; 11.2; 10.37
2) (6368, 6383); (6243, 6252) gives 0.97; 10.6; 10.66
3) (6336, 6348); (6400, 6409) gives 0.99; 10.7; 10.46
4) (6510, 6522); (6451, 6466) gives 0.99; 10.3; 10.24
